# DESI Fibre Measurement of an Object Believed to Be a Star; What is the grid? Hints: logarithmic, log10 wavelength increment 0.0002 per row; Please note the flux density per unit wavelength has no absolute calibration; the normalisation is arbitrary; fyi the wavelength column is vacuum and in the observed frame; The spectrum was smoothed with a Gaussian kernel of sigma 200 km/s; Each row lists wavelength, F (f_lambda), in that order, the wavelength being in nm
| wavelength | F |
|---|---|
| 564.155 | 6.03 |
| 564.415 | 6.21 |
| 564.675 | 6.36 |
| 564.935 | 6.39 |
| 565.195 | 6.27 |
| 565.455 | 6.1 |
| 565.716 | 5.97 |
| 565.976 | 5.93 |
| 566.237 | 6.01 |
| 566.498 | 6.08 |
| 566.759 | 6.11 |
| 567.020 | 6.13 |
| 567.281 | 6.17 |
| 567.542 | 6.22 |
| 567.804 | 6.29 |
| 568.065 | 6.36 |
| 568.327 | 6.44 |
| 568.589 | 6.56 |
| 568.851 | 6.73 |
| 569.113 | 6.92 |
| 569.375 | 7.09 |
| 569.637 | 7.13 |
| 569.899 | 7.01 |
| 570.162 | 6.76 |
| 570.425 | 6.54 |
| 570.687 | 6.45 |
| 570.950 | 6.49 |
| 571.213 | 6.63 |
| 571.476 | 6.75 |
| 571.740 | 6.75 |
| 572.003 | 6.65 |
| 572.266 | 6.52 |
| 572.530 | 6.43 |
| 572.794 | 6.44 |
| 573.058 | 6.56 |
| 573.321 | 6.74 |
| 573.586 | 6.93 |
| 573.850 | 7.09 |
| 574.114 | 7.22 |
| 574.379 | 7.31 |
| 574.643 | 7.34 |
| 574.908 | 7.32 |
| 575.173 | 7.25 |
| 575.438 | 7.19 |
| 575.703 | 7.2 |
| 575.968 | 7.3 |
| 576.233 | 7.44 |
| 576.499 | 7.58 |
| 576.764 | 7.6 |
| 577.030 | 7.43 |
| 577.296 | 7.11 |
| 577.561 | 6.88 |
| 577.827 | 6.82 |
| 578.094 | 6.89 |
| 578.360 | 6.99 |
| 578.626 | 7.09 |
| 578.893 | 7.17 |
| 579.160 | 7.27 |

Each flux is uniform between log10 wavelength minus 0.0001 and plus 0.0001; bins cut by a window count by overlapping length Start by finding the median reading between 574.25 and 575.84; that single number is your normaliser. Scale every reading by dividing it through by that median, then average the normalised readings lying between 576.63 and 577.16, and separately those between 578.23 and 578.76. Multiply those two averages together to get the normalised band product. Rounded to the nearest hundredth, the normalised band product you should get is 1.00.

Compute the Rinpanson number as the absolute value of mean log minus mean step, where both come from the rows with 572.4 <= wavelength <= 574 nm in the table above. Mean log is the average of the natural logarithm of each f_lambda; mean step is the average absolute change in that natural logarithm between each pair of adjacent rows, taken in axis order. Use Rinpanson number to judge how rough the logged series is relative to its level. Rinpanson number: 1.88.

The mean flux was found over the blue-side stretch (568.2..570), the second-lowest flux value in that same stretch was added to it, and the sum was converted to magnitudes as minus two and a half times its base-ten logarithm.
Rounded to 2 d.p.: -2.82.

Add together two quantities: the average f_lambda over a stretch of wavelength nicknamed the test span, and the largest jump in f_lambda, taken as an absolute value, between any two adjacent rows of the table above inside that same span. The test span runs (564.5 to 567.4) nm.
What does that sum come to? 6.31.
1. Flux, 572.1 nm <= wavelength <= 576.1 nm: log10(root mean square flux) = 0.84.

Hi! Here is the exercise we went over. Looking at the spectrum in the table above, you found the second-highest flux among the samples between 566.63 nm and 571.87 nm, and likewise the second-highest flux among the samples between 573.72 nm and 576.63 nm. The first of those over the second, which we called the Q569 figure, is 0.953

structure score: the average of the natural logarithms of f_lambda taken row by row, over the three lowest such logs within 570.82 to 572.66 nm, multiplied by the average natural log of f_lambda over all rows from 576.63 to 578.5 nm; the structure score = 3.66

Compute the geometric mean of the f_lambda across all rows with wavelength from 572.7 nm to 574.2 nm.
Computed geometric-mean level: 6.8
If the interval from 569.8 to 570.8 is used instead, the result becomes 6.7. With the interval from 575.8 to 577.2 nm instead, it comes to 7.5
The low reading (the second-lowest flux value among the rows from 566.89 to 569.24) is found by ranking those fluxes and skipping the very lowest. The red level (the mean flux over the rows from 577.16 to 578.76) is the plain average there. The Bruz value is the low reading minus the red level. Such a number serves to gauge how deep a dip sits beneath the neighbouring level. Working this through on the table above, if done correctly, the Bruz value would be -0.79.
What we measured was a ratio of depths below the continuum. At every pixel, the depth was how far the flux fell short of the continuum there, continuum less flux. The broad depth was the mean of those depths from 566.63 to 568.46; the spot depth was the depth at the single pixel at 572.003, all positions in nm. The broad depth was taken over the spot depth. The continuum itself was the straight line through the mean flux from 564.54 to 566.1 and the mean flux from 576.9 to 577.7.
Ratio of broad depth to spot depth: 1.7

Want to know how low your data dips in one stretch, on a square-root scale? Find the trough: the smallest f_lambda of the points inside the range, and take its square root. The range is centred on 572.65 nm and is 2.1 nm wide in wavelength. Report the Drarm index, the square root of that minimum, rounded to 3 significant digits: 2.54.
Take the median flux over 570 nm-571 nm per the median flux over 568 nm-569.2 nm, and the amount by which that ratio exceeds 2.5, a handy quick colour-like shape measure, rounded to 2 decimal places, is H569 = -1.51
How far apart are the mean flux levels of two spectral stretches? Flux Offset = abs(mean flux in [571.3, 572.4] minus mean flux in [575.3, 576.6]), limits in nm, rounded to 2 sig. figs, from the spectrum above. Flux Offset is 0.67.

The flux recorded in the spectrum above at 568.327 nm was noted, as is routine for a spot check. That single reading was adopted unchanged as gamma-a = 6.44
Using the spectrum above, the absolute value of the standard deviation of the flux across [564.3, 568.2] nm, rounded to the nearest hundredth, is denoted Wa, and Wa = 0.14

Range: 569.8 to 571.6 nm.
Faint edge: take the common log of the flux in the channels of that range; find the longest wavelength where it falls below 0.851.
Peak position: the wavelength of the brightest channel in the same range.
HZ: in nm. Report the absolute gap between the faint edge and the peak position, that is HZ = 1.58 nm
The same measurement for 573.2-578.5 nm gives 1.60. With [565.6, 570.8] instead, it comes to 1.05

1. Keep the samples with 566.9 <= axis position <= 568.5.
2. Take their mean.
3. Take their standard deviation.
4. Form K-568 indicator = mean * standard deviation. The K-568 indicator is 0.7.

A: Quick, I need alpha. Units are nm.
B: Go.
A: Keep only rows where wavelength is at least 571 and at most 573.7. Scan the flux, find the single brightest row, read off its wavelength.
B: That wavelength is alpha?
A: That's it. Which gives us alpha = 573.586 nm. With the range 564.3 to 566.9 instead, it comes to 564.935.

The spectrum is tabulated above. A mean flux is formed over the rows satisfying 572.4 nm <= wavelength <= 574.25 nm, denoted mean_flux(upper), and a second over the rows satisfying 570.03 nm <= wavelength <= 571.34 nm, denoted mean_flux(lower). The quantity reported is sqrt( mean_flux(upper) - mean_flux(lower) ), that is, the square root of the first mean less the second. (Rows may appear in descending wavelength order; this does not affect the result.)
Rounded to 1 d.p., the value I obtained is 0.4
